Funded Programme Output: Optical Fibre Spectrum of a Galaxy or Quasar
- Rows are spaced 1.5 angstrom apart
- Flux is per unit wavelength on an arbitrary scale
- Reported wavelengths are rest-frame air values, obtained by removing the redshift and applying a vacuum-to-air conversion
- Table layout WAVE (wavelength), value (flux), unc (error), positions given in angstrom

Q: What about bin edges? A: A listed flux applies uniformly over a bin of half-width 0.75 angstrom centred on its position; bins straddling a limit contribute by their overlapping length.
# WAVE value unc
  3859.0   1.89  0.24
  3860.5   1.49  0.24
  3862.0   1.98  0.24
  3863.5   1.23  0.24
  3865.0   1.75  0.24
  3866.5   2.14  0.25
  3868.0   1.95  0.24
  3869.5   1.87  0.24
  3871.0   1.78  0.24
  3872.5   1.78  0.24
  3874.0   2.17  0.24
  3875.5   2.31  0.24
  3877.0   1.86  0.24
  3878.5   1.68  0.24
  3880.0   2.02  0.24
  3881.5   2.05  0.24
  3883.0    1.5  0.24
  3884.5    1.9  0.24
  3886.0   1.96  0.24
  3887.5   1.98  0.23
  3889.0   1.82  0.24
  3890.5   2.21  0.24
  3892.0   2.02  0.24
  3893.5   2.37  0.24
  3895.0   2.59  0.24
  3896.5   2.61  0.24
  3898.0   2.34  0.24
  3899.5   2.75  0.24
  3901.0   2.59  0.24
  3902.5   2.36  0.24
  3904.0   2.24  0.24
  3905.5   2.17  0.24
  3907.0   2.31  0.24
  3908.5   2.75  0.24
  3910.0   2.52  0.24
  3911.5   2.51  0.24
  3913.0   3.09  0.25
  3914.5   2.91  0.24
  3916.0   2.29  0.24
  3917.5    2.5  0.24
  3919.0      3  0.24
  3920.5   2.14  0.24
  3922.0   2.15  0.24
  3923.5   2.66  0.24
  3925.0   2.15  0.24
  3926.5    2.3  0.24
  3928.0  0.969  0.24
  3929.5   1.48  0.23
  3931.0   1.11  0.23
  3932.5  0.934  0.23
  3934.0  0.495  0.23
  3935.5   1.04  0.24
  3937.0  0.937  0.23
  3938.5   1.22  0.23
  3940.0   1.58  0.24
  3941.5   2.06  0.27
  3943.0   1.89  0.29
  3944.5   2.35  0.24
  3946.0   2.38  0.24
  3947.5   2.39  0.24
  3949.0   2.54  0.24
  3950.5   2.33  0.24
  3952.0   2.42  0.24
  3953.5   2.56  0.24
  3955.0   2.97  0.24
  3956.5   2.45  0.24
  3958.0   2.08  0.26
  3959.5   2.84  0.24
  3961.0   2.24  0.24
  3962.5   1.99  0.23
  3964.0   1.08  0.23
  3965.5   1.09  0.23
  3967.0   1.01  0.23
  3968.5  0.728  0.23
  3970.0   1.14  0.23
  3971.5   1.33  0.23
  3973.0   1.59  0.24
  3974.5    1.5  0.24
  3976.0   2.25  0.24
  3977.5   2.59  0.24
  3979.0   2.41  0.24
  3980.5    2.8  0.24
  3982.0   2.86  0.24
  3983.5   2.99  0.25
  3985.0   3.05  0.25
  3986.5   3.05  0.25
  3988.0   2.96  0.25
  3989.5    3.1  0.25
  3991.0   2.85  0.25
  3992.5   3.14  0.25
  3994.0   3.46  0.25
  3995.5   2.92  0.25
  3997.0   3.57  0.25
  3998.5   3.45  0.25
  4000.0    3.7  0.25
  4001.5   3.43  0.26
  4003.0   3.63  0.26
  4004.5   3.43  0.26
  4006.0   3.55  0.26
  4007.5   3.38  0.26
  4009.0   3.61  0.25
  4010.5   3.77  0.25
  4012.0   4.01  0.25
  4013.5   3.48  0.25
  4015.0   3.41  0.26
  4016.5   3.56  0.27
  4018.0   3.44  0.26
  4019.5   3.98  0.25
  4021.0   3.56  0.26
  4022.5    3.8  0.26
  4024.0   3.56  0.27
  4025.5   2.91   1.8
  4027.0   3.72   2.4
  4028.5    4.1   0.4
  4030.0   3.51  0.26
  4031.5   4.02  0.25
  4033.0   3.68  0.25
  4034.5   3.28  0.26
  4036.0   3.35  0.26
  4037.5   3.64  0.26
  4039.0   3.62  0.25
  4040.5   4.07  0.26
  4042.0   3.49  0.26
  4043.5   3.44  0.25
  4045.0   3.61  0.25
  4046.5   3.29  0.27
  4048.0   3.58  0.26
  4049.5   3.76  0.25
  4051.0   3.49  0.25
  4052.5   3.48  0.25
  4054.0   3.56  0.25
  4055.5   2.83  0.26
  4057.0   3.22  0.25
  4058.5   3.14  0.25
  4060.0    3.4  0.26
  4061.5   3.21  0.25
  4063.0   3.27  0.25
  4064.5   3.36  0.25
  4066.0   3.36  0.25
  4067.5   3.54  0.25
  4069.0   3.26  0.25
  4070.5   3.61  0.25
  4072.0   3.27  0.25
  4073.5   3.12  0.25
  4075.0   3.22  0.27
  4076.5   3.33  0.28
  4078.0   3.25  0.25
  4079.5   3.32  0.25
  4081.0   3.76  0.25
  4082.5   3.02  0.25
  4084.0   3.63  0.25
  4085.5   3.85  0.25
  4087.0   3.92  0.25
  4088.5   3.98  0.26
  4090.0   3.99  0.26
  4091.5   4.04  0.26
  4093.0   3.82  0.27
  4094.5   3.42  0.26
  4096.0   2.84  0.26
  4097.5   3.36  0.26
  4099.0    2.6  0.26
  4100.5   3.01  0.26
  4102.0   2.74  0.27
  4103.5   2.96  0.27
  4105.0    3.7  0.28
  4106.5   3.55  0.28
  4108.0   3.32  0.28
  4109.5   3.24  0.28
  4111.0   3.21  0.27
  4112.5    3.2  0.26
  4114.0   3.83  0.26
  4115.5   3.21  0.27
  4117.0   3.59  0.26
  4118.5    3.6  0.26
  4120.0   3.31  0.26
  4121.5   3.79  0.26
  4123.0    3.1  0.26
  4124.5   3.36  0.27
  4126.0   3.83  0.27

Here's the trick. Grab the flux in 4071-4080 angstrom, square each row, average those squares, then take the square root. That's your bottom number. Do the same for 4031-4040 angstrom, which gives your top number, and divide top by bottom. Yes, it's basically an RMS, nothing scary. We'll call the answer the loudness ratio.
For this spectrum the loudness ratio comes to 1.11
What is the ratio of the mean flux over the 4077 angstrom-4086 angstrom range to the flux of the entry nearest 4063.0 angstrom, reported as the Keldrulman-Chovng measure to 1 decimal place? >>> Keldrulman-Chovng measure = 1.1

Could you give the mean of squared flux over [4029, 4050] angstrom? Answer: 13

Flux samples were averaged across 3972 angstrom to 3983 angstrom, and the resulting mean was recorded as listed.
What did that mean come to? 2.3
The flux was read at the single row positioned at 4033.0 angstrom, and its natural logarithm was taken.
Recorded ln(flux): 1.30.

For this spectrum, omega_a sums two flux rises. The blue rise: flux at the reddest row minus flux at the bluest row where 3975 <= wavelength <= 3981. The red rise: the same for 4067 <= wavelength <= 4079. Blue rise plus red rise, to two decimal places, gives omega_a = 0.26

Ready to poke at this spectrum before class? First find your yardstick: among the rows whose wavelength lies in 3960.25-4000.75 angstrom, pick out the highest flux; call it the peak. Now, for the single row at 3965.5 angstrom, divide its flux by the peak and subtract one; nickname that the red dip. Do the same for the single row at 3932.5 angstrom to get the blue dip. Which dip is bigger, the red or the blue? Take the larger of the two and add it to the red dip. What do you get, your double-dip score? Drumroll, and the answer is -1.41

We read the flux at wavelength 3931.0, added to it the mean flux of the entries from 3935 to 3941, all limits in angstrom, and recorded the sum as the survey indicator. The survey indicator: 2.3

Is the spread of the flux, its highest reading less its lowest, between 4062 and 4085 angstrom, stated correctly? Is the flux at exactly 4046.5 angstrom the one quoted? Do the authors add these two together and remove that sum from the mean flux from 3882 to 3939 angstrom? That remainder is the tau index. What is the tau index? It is -2.0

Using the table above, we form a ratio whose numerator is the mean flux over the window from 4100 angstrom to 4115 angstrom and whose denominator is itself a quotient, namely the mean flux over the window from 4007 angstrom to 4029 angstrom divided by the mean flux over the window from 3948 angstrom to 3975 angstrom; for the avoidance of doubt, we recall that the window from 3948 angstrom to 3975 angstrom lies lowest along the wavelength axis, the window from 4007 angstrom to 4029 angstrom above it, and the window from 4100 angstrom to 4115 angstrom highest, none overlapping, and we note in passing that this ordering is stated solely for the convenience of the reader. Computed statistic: 1.7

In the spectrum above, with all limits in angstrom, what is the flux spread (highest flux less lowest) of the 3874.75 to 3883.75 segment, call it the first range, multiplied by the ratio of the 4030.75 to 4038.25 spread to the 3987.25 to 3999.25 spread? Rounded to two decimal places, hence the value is 0.83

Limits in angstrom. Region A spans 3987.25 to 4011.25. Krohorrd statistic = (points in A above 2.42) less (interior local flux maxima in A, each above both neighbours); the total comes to 10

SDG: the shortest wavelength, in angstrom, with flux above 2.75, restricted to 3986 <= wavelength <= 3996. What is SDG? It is 3986.5 angstrom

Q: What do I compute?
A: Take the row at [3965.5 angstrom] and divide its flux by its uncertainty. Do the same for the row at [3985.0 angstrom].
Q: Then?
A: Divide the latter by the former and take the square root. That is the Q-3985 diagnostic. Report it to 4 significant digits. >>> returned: 1.604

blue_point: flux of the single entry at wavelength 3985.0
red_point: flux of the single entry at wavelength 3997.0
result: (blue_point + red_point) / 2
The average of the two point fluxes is 3.31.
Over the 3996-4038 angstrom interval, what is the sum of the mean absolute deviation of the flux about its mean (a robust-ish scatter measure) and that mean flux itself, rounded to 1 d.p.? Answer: 3.8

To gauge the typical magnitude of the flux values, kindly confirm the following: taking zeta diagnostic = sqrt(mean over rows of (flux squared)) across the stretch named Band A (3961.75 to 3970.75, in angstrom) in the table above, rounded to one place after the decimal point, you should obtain 1.2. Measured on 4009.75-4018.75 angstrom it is 3.6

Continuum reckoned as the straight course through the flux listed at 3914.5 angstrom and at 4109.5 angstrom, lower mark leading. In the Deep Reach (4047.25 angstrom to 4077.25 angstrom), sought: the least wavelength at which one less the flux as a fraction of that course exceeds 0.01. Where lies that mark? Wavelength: 4055.5 angstrom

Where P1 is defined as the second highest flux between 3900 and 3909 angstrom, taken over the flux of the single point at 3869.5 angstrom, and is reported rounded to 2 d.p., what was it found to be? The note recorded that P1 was 1.39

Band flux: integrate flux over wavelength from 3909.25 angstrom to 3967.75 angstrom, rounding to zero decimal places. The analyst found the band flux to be 118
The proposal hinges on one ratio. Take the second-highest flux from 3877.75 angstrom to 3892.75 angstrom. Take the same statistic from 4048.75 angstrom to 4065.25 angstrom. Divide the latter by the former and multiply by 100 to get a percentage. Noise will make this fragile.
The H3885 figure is 174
